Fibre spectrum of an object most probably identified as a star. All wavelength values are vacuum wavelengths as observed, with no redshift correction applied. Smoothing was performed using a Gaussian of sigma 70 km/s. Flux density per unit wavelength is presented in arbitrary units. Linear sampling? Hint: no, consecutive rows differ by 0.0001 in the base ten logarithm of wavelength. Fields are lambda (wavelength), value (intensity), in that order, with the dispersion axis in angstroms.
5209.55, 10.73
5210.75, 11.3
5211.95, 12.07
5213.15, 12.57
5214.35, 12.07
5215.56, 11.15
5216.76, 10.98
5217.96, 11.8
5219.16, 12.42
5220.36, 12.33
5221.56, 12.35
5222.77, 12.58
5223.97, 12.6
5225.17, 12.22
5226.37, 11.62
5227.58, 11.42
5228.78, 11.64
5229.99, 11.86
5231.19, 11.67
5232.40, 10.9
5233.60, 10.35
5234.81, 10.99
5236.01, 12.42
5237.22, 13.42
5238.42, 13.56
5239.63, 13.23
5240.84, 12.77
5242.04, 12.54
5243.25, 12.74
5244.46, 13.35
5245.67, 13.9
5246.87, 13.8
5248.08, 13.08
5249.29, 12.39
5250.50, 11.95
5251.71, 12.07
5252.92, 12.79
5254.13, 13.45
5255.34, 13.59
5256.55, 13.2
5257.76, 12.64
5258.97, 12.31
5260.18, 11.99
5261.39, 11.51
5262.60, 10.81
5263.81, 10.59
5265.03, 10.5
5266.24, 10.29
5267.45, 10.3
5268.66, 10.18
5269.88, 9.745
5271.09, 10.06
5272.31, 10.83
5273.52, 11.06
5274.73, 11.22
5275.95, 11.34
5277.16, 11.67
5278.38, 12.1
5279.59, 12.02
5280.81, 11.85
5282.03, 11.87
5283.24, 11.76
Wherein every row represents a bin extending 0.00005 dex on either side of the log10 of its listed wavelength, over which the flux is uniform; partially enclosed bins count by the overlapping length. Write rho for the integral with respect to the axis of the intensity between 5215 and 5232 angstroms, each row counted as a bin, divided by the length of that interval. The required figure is 11.9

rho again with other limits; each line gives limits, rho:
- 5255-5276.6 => 11.2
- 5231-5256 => 12.6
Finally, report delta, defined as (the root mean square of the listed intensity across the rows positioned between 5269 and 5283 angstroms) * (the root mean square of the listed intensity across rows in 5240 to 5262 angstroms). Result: 144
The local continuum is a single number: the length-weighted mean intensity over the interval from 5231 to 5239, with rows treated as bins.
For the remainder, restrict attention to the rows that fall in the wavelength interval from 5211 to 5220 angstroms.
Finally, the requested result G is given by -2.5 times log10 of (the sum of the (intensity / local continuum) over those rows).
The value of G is -2.1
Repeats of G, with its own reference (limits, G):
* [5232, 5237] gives -1.4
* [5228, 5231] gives -0.7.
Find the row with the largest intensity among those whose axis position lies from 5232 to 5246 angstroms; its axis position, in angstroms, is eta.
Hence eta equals 5245.67 angstroms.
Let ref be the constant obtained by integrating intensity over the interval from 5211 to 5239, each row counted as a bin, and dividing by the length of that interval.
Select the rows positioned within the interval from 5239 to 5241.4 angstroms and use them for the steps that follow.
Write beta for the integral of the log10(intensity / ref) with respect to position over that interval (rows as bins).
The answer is 0.09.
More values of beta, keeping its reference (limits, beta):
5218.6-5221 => 0.04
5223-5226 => 0.05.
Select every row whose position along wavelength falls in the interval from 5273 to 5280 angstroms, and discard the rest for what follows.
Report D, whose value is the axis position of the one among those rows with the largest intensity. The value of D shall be 5278.38 angstroms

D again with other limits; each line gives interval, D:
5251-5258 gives 5255.34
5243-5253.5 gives 5245.67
